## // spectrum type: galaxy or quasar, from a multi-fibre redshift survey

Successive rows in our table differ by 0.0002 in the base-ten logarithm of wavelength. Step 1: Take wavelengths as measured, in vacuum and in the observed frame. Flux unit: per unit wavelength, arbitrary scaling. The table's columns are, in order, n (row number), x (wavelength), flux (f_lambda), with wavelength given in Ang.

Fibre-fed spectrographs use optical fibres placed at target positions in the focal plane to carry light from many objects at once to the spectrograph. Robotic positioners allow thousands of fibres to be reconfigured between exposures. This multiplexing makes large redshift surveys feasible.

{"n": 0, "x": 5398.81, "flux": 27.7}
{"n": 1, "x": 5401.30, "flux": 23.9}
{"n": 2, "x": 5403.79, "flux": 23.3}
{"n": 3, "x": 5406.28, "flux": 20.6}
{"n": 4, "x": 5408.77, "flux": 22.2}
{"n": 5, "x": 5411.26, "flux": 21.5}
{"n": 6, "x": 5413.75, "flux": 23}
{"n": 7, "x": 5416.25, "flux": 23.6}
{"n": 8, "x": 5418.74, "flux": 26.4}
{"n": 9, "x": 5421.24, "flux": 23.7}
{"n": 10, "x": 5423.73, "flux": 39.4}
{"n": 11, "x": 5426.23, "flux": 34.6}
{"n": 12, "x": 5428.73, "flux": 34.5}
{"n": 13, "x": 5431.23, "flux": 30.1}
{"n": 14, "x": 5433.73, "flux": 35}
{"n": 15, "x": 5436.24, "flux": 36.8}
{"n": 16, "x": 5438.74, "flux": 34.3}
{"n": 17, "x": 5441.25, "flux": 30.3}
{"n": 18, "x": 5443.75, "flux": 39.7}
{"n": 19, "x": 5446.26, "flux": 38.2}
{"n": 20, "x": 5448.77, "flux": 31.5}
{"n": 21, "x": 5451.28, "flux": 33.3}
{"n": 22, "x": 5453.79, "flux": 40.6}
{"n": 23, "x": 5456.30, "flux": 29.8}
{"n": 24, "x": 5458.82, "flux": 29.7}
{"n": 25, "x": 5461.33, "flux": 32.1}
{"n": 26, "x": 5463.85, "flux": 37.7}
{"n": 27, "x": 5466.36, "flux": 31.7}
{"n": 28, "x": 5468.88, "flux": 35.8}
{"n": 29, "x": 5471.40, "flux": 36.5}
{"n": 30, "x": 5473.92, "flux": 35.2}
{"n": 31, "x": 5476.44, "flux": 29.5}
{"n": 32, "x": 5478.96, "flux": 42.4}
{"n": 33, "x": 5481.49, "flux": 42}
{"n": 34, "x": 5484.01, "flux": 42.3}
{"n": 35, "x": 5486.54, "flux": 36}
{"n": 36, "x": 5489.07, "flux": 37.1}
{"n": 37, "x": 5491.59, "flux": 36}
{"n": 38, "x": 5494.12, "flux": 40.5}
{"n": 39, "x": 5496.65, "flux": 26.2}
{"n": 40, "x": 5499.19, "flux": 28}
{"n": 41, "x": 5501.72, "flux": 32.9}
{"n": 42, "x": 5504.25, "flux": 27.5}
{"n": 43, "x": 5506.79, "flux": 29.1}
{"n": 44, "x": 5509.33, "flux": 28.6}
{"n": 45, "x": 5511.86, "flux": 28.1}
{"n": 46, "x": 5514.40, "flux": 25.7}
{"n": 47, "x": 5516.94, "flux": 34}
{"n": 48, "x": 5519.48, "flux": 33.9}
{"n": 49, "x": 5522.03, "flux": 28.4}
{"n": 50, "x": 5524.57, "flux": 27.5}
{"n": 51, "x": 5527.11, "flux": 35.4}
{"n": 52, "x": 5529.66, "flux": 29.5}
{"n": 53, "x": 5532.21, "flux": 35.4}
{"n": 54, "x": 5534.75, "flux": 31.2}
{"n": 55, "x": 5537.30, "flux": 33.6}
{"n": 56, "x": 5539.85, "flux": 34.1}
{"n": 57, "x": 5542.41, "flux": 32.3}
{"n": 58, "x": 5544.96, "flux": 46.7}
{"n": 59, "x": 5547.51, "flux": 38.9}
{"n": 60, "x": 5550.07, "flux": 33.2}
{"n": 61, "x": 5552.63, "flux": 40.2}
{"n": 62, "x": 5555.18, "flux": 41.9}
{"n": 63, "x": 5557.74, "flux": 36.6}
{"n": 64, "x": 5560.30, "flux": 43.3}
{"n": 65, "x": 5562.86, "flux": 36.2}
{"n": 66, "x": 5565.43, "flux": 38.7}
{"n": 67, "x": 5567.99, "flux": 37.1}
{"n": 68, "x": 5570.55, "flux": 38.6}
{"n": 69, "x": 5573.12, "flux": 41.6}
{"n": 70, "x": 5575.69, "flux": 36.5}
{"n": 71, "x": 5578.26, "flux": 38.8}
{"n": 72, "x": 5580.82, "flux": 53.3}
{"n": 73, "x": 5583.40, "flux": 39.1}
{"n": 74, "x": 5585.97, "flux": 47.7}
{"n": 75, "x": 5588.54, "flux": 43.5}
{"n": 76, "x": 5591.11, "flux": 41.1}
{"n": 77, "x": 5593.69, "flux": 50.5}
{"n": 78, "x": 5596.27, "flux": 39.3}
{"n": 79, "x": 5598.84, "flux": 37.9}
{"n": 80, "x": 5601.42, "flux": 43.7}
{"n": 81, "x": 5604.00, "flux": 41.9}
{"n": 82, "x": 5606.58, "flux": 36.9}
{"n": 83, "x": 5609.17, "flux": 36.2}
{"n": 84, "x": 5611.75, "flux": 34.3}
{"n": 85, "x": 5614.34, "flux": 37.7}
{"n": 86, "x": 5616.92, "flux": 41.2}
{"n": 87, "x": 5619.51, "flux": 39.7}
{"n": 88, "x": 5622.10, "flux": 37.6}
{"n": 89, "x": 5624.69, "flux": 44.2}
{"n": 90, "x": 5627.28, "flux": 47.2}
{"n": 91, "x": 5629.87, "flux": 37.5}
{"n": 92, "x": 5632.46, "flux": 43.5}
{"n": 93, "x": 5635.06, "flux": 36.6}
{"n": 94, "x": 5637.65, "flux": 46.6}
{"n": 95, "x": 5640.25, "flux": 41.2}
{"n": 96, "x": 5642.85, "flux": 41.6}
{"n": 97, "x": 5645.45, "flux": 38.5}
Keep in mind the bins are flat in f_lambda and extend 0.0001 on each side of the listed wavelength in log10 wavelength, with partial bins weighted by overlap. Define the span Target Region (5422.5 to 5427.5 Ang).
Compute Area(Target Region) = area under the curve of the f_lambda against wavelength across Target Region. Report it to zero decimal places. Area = 185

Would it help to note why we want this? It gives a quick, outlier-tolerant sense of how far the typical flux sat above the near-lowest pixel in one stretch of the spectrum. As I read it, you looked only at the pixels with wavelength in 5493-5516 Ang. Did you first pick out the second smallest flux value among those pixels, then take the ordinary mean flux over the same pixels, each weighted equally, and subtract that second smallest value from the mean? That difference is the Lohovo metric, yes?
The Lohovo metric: 3.4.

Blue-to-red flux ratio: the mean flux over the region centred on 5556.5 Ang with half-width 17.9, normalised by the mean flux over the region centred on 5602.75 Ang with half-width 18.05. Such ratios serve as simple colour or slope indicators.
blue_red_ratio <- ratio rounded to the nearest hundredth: 0.94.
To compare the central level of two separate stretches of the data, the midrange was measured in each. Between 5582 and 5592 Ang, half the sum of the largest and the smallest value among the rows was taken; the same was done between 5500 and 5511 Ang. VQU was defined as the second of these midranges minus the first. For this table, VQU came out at -13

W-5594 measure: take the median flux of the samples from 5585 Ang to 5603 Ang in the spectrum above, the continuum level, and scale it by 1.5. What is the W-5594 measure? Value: 65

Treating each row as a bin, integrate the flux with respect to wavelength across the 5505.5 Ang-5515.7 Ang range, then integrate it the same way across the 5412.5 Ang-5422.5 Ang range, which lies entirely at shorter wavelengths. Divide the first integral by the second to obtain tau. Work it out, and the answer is 1.17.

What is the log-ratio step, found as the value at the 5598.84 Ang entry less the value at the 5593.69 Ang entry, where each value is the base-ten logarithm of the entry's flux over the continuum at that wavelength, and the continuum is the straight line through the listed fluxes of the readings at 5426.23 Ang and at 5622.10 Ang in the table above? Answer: -0.13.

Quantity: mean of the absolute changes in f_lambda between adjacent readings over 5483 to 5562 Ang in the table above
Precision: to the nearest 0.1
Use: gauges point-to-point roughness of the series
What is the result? 4.5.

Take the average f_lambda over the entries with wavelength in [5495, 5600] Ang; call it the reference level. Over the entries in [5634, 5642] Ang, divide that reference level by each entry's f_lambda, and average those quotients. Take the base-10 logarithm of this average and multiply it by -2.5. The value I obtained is 0.14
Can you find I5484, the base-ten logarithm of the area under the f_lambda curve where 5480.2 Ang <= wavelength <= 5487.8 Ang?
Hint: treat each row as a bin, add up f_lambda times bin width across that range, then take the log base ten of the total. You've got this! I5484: 2.48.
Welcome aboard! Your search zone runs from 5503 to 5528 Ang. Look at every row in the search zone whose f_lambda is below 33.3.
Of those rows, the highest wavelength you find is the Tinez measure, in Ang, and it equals 5524.57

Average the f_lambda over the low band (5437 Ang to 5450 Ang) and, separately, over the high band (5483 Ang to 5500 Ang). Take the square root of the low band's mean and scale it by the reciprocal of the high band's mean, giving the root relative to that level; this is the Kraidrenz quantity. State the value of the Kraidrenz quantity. 0.168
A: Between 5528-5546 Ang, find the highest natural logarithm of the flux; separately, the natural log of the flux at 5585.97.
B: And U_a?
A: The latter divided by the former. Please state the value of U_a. 1.01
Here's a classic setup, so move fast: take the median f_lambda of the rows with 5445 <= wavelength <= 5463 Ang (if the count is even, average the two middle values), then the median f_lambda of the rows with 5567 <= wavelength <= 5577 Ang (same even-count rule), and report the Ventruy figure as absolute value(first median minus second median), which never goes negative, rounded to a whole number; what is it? 6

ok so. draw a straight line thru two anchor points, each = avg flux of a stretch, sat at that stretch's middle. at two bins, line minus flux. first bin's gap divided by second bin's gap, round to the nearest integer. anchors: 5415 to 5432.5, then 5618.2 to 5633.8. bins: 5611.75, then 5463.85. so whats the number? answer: -1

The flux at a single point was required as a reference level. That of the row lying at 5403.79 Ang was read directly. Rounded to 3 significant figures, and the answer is 23.3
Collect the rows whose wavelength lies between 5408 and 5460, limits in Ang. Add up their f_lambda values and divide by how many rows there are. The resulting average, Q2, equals 31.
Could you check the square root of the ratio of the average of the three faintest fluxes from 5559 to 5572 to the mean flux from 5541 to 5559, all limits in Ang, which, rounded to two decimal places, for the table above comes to 0.98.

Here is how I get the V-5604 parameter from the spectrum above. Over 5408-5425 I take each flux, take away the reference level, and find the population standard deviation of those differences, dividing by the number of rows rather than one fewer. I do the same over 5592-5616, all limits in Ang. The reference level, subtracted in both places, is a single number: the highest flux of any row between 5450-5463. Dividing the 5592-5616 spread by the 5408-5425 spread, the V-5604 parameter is 0.80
